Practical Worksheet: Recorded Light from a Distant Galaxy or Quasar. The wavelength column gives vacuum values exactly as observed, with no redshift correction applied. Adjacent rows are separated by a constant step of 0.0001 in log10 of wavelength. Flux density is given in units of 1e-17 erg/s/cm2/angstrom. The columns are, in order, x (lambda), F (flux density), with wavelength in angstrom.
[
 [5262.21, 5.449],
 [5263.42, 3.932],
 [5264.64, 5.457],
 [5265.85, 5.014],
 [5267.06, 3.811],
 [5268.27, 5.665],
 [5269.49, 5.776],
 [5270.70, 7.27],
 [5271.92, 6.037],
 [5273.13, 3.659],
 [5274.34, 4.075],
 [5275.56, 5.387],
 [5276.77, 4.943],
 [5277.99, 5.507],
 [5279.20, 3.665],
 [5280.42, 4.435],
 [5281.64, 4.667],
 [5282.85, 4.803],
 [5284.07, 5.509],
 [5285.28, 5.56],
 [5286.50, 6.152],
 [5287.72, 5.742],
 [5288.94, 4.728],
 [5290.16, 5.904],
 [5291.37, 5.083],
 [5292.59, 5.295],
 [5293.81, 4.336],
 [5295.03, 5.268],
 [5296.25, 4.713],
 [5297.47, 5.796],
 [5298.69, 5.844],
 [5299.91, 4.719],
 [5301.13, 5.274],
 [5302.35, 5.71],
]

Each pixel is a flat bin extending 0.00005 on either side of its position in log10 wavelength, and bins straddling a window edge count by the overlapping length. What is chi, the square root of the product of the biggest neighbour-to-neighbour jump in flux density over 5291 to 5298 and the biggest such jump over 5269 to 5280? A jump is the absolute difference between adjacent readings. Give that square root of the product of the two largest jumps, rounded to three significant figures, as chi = 1.60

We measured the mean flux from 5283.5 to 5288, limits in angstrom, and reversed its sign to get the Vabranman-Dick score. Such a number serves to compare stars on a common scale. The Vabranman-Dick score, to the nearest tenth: -5.7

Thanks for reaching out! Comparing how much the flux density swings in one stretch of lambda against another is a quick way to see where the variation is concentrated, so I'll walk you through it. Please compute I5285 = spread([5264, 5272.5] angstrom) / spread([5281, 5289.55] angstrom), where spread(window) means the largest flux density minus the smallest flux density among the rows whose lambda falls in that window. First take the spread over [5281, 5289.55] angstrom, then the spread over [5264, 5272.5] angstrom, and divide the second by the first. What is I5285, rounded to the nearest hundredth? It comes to 2.33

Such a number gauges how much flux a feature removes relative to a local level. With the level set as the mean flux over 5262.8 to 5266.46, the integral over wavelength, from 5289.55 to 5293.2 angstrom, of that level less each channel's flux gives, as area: -2.3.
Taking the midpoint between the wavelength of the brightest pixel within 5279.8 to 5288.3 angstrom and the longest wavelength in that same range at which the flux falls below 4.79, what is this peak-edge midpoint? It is 5284.1 angstrom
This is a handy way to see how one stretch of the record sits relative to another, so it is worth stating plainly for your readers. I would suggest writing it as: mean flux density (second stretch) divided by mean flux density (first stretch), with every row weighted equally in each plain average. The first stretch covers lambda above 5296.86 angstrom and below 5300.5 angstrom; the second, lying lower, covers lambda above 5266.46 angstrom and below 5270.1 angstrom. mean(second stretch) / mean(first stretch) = 0.93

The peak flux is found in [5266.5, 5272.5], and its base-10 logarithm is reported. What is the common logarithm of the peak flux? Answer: 0.86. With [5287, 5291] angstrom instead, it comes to 0.77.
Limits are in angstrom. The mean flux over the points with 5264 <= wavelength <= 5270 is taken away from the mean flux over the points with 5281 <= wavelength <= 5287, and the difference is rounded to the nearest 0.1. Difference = 0.2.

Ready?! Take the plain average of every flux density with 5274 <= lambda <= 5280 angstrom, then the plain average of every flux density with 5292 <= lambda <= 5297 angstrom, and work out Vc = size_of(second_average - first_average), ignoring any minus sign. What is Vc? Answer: 0.19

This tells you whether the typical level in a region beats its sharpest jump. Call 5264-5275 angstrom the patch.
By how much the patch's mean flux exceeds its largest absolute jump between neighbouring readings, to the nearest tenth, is 2.8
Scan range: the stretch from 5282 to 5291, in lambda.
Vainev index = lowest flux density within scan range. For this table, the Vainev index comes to 4.728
